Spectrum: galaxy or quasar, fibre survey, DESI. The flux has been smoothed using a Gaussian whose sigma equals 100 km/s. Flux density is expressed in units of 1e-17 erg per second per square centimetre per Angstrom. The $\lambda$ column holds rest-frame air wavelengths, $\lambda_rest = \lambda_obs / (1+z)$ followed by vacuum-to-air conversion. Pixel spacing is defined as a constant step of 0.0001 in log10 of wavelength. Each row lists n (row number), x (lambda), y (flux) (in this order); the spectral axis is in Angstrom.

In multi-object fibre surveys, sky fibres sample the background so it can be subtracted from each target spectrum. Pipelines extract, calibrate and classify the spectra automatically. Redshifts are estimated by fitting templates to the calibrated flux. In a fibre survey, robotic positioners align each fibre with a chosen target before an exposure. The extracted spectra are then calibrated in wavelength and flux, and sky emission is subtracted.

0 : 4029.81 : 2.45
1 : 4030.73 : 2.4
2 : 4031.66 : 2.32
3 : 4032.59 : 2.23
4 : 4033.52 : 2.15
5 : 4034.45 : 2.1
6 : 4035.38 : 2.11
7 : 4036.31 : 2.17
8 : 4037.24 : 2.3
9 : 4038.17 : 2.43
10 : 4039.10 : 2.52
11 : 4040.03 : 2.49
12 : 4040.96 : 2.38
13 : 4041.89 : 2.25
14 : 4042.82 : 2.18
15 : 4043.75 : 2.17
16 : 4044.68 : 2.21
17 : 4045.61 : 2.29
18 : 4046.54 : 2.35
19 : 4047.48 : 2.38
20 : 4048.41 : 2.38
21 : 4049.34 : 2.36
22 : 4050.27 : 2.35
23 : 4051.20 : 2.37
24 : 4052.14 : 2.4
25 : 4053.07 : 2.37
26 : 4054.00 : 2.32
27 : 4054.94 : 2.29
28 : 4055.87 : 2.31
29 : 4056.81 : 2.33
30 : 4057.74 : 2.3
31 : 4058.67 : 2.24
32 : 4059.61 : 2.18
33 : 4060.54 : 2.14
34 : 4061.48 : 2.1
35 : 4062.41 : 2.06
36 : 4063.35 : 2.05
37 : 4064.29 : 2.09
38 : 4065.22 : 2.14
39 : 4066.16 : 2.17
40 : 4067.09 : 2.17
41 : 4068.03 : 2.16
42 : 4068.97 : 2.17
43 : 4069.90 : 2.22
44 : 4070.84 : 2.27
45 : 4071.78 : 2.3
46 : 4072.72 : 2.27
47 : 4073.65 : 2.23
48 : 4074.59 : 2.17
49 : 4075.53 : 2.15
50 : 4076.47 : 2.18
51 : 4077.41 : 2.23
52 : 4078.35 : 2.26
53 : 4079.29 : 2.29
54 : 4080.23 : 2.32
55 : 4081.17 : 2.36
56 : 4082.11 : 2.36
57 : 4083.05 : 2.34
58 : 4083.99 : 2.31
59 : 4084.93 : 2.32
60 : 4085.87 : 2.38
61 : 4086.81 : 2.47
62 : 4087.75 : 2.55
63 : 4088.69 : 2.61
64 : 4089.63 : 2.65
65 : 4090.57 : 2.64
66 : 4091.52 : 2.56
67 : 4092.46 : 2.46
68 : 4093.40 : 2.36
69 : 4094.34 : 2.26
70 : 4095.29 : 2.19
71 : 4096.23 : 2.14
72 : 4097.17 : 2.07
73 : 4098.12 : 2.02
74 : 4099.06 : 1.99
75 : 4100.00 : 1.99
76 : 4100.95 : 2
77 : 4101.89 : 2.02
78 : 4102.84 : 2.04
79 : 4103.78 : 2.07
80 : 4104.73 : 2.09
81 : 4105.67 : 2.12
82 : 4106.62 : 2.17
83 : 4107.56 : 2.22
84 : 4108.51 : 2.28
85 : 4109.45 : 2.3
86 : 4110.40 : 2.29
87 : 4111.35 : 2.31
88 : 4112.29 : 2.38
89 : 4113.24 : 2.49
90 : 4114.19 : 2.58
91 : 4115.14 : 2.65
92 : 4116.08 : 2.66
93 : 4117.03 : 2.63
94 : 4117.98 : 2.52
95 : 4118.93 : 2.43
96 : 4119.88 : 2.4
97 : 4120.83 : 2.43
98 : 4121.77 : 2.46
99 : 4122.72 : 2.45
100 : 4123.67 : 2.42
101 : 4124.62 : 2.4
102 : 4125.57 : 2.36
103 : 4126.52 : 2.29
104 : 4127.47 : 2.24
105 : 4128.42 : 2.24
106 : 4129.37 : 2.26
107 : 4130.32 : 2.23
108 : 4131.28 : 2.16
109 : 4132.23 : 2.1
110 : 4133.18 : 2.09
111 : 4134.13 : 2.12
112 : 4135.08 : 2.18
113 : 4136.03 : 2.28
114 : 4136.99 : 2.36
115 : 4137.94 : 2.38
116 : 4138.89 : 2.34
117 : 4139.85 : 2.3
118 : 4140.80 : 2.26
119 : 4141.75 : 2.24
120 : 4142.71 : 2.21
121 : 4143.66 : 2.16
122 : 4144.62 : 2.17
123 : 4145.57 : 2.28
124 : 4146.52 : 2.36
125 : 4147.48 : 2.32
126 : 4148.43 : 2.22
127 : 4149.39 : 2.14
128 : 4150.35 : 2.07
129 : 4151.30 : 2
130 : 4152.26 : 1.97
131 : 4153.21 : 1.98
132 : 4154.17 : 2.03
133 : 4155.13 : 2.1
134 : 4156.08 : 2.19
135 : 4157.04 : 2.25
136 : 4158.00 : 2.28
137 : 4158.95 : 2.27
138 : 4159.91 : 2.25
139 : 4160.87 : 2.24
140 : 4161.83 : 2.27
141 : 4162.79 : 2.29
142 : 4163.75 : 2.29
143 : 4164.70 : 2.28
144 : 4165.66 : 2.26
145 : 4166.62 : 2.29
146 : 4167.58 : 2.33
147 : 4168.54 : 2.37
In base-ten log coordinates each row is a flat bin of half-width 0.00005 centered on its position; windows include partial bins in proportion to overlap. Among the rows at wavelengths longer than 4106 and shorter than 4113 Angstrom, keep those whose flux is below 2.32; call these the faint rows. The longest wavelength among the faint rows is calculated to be 4111.35 Angstrom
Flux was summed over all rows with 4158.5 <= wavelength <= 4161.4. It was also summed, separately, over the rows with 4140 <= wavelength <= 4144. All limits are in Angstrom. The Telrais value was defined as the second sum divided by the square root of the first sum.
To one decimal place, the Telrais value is 3.4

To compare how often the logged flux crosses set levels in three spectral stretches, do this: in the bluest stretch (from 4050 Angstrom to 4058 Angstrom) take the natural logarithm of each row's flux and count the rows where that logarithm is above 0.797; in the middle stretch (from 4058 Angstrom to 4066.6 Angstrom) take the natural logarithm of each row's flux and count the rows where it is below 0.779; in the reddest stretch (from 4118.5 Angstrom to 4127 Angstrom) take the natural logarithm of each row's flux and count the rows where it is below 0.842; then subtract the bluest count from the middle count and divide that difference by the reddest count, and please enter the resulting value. -2.0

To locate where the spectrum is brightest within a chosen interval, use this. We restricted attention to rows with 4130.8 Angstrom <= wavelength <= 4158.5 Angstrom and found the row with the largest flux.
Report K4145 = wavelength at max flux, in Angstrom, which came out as 4137.94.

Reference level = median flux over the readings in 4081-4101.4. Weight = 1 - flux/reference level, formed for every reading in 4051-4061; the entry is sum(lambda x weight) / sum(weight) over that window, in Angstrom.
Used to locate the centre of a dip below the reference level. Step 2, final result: 4059.6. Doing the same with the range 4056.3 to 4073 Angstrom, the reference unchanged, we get 4064.5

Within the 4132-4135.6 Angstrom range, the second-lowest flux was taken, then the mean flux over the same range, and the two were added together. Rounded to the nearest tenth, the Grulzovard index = 4.2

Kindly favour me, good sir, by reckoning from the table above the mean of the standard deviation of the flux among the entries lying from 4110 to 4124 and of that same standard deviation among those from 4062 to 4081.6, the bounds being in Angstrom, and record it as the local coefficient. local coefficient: 0.10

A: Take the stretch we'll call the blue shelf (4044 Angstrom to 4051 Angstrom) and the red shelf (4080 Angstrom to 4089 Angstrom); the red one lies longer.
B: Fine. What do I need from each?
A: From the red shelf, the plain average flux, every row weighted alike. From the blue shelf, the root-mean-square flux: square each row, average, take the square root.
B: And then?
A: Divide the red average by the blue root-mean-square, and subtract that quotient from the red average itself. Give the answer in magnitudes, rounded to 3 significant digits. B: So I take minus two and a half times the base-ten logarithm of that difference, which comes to -0.343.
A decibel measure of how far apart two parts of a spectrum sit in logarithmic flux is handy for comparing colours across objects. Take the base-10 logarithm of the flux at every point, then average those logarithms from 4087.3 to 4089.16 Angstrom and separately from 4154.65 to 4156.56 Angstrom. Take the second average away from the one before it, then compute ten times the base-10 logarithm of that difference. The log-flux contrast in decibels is -11.0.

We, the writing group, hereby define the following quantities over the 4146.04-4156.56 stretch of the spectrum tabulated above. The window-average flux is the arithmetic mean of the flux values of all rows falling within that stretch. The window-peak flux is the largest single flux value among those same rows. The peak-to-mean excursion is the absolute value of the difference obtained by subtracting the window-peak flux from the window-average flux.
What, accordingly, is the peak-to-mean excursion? 0.23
